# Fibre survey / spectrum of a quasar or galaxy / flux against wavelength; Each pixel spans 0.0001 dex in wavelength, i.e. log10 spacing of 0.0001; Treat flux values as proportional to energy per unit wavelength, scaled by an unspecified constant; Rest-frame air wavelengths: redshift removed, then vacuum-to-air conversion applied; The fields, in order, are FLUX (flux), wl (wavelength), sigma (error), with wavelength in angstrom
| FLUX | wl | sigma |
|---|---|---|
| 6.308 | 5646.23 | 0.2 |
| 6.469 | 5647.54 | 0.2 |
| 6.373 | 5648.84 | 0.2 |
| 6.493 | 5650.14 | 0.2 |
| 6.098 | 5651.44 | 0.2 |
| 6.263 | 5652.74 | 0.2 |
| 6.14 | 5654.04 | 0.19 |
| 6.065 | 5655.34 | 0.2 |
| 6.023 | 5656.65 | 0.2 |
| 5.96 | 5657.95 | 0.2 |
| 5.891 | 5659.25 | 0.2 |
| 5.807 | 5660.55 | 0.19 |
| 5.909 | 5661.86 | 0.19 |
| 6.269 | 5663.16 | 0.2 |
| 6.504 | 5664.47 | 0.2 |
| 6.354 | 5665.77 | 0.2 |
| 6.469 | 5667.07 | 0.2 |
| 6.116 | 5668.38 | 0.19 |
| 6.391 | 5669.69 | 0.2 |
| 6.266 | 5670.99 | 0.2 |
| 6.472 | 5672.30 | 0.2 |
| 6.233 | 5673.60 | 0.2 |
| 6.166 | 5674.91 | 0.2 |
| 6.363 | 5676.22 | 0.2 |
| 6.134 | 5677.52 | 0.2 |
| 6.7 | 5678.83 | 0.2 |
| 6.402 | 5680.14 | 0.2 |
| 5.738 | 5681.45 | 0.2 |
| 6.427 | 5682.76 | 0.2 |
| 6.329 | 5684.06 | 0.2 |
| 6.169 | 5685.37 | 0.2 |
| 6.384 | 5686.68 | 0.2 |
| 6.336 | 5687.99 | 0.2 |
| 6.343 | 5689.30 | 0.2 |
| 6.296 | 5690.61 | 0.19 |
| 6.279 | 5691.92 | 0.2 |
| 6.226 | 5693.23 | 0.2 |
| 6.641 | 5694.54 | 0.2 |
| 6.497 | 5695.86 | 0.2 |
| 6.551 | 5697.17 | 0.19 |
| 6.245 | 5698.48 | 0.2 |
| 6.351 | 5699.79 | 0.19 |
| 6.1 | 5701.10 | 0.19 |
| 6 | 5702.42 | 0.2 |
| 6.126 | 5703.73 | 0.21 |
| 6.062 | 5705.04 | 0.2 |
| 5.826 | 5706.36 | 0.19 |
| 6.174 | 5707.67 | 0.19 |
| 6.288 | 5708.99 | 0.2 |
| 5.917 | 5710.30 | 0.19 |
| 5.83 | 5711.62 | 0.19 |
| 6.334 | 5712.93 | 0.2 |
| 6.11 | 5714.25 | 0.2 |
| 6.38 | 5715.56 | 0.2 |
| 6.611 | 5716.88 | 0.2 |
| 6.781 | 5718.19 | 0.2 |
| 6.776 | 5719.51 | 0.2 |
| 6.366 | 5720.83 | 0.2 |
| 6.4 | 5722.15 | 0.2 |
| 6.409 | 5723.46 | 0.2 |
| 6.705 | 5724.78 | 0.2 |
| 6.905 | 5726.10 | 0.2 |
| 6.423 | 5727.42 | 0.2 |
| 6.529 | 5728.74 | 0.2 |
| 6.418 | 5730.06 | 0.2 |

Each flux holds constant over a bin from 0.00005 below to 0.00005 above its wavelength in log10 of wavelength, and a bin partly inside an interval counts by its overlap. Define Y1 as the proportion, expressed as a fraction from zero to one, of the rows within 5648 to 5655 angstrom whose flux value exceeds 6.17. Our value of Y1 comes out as 0.6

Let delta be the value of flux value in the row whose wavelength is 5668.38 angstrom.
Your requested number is 6.116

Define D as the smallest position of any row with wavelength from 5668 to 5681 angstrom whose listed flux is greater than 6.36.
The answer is 5669.69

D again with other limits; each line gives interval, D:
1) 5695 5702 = 5695.86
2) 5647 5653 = 5647.54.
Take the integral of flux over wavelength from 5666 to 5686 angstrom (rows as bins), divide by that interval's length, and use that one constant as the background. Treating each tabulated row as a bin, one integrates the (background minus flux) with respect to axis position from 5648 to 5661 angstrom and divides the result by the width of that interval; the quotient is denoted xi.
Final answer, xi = 0.17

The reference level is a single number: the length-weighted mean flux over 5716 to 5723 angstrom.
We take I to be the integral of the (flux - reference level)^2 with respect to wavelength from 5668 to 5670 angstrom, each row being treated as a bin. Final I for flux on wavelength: 0.25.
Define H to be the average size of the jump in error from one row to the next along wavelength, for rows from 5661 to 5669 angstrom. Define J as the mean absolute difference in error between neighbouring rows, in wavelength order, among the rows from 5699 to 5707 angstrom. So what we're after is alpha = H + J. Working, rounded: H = 0.004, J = 0.0080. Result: 0.012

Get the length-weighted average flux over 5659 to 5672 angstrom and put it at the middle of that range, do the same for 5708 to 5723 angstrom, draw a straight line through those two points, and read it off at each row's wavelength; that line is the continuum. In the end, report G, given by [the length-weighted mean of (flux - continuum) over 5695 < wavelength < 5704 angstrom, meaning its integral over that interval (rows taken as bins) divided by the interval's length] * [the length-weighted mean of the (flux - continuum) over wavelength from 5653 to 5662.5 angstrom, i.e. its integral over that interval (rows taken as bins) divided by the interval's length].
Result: 0.004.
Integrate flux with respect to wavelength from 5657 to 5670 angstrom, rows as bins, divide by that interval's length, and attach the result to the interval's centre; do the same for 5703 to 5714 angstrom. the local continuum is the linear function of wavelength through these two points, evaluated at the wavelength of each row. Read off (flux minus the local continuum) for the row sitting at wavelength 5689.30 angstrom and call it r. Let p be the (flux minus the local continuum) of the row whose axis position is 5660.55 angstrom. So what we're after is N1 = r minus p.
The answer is 0.6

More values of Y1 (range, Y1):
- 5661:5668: 0.8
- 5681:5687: 0.6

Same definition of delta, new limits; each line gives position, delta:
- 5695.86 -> 6.497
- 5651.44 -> 6.098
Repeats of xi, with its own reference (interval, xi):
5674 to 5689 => 0.01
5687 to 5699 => -0.09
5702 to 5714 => 0.23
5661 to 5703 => -0.01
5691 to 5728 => -0.04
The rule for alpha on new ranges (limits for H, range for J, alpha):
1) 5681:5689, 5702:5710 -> 0.008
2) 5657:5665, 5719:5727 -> 0.004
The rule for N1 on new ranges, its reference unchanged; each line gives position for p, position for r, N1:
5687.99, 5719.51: 0.5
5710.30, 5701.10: 0.2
